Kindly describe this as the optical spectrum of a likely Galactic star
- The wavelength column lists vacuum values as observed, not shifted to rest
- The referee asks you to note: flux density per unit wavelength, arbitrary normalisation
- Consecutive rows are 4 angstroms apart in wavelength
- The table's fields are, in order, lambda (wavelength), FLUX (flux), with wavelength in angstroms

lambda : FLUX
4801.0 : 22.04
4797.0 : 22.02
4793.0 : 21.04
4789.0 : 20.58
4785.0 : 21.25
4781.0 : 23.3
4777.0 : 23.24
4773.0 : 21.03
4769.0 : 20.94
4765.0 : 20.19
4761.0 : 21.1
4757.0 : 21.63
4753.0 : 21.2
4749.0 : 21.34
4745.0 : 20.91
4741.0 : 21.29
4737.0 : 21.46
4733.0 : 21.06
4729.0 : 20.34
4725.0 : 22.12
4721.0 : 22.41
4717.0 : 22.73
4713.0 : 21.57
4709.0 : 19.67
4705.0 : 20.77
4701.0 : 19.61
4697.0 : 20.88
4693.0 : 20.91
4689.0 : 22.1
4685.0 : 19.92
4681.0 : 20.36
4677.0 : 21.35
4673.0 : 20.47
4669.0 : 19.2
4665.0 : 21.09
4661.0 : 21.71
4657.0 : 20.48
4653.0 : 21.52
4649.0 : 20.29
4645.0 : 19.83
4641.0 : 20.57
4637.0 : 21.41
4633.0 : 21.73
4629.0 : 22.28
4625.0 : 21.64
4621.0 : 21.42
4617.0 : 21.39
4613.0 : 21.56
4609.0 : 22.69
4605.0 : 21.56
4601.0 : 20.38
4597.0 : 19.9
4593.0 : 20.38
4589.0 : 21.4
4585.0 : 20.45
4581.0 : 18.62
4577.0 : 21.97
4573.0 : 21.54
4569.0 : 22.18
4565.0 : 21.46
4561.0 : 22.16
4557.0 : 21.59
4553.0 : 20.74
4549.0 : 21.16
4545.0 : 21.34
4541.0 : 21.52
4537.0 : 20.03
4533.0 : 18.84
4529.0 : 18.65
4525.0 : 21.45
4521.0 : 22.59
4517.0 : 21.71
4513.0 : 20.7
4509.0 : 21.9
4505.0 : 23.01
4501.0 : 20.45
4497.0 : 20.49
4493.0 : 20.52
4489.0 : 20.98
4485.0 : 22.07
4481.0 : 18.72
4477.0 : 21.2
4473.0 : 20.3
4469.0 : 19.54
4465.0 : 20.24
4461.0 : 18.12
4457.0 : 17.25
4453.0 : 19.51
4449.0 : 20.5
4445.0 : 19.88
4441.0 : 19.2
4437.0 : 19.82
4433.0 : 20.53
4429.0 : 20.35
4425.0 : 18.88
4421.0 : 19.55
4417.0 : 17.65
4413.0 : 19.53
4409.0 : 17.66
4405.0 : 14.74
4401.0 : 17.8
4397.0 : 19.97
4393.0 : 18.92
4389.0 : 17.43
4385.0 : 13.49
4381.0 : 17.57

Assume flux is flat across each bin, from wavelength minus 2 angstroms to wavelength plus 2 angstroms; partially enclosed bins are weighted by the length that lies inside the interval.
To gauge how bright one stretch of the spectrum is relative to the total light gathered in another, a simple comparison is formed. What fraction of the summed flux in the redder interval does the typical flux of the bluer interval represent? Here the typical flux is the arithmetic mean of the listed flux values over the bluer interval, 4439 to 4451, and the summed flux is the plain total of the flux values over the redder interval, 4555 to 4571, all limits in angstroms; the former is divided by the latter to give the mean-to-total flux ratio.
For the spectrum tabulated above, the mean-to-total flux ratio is 0.23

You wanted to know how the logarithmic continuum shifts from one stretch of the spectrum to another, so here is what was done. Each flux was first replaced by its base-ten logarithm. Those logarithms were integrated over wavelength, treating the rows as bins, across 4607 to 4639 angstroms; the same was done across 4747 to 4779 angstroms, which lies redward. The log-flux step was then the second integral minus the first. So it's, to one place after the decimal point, -0.3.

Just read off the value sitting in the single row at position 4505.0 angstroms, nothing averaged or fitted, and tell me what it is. 23.01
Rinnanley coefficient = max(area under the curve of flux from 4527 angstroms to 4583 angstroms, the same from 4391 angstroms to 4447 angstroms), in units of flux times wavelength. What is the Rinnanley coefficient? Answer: 1167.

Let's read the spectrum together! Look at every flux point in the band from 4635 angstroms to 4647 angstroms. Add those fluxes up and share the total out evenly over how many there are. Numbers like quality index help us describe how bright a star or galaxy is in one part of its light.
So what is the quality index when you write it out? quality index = 20.6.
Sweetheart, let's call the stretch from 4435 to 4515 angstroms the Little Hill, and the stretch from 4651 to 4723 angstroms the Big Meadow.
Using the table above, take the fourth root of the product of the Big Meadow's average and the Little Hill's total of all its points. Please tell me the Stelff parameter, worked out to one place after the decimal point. 9.6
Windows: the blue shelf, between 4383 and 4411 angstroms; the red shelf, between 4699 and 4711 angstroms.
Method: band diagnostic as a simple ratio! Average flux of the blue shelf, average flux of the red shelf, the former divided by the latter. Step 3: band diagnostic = 0.86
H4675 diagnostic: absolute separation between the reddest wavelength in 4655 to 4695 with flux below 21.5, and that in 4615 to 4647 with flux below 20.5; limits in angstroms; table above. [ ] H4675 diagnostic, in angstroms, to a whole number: 48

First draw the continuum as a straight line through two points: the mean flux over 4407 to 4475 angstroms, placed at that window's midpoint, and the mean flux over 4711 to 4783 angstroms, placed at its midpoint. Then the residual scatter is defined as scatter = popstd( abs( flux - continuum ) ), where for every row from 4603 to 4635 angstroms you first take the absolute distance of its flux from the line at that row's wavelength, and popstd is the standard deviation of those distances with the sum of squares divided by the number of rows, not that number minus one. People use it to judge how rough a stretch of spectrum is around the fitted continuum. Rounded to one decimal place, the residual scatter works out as 0.4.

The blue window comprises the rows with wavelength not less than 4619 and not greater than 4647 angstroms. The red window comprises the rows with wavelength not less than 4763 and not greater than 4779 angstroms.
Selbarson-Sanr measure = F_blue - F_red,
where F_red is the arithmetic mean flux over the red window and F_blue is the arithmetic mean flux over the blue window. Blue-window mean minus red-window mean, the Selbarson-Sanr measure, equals -0.1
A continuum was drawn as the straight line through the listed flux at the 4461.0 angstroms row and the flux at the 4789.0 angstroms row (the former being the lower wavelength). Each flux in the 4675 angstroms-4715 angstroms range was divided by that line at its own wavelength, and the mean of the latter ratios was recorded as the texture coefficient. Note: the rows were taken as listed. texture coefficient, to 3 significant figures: 1.04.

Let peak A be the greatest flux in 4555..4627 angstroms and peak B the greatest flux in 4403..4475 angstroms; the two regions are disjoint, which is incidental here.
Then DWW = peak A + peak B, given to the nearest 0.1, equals 43.2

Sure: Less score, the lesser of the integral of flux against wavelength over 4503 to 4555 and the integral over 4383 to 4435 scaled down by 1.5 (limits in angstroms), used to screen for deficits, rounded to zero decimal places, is 631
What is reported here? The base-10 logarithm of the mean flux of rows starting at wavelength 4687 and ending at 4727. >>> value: 1.328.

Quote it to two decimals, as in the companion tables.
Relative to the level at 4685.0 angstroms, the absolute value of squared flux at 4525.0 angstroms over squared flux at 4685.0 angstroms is 1.16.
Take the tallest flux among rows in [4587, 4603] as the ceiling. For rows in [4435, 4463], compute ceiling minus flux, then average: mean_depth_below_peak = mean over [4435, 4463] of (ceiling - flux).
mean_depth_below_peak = 2.2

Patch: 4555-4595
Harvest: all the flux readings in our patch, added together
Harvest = 212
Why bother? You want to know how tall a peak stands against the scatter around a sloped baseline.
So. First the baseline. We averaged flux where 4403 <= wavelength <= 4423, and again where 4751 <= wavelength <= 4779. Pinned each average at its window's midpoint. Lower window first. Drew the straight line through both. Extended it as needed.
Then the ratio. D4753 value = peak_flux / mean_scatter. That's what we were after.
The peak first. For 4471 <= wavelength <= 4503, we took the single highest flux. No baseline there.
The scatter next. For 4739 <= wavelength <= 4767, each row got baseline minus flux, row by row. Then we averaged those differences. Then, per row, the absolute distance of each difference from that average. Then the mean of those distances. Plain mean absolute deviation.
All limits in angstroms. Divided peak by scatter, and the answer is 64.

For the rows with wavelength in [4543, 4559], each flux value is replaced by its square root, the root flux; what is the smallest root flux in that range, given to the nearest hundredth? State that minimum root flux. 4.55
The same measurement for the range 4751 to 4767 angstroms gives 4.49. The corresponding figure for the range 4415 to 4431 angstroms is 4.20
